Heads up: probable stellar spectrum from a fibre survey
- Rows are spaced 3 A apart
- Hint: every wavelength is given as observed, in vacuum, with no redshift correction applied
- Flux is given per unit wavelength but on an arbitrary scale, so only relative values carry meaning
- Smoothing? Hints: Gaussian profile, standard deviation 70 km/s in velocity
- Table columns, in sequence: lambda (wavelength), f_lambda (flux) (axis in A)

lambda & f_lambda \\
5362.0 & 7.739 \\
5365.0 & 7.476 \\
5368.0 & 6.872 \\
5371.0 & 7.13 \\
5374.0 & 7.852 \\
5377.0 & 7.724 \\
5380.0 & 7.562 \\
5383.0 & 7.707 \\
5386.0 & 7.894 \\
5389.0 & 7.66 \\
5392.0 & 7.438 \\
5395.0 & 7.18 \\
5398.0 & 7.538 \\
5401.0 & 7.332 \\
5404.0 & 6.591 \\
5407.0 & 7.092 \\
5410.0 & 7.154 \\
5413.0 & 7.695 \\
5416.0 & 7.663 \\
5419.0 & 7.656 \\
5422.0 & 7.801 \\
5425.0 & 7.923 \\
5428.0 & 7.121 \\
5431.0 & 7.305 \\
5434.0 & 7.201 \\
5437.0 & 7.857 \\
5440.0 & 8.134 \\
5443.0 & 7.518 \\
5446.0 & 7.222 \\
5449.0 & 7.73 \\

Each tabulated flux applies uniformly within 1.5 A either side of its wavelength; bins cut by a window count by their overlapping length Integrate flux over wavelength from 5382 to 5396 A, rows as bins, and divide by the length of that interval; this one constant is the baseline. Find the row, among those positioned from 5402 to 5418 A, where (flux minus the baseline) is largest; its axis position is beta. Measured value 5413.0 A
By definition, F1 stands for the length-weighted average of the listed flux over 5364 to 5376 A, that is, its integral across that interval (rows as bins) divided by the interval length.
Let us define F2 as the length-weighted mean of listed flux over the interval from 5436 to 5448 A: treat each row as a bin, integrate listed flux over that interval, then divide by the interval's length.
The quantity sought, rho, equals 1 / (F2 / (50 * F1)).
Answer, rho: 47.8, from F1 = 7.3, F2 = 7.68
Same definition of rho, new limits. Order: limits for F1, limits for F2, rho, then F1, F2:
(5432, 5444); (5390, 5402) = 51.9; 7.7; 7.39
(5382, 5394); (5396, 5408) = 53.6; 7.7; 7.14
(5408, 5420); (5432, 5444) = 49.0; 7.5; 7.67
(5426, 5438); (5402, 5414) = 51.8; 7.4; 7.12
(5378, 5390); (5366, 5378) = 52.2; 7.7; 7.38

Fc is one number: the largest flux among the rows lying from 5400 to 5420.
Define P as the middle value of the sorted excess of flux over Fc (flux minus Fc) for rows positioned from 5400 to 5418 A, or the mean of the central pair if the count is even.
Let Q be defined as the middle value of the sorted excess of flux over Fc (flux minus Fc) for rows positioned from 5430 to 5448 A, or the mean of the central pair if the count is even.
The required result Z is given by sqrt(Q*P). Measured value 0.36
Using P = -0.45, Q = -0.28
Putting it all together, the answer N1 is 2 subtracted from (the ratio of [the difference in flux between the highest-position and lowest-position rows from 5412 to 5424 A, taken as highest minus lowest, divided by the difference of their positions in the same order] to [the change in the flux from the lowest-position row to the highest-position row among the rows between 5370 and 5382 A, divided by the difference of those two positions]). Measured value -1.8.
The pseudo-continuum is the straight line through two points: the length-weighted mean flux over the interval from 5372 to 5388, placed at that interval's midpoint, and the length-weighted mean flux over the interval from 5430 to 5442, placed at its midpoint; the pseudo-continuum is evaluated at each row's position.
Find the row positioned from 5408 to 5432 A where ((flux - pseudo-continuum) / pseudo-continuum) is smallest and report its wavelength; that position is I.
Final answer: 5428.0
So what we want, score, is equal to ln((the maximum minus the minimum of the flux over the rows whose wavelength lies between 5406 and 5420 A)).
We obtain -0.51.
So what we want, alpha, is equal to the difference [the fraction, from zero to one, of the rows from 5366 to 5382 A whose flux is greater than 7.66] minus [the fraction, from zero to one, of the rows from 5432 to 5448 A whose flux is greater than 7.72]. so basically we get 0.00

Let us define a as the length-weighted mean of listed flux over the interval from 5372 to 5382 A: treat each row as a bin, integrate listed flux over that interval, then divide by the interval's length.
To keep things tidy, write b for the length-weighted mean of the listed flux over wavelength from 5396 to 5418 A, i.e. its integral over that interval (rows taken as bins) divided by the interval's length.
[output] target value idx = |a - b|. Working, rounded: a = 7.68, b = 7.30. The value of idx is 0.38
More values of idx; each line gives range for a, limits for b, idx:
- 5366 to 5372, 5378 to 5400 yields 0.54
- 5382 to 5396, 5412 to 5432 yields 0.01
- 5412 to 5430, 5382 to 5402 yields 0.10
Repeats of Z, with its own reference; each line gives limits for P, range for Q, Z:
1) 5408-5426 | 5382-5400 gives 0.04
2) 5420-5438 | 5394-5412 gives 0.27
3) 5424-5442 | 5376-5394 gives 0.04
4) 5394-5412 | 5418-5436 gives 0.34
